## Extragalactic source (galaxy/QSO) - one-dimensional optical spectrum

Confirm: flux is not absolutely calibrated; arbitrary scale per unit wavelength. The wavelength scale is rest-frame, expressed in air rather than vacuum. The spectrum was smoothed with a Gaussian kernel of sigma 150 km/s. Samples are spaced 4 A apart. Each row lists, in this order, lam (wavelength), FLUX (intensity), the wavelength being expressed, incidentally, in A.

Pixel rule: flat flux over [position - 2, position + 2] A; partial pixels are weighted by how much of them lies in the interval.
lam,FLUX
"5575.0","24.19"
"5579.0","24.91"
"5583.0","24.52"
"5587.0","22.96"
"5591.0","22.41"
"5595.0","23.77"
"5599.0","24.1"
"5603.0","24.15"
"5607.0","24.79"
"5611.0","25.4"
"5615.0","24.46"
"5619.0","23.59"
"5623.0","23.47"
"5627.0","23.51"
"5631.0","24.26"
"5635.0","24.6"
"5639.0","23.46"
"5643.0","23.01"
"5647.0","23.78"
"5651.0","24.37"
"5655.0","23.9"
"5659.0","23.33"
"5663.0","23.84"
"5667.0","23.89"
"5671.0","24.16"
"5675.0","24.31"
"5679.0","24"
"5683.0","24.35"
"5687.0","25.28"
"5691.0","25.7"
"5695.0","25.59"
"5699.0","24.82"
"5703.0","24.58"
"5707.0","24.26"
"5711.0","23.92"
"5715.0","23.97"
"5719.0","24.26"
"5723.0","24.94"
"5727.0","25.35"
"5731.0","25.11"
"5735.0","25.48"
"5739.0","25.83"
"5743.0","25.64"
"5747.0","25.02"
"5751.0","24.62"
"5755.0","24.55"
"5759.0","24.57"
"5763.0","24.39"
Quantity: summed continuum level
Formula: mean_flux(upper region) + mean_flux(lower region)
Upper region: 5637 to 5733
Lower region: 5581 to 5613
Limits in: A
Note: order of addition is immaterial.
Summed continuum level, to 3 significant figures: 48.4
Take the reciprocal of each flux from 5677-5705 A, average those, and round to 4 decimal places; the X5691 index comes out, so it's 0.0402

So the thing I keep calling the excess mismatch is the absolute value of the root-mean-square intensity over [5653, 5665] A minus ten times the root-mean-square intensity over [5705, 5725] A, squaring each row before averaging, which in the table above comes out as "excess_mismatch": 219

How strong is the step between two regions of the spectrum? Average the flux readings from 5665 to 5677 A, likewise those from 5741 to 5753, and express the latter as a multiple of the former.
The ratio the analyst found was 1.040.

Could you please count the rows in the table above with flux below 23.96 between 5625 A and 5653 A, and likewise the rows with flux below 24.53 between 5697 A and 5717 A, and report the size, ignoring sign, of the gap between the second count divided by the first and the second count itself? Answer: 2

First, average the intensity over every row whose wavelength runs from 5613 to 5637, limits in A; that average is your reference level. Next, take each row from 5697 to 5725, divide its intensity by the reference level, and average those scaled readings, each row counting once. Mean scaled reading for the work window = 1.02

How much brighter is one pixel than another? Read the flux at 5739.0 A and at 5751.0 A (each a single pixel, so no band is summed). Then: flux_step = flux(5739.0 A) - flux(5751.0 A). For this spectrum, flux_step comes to 1.2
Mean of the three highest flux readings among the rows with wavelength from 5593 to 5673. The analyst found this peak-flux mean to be 24.9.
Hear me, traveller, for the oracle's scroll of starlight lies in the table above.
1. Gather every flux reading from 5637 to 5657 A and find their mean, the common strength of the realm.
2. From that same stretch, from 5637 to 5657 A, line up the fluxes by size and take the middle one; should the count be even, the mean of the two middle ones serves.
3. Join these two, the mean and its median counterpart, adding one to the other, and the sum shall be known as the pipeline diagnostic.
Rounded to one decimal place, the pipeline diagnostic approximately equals 47.5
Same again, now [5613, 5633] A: 47.4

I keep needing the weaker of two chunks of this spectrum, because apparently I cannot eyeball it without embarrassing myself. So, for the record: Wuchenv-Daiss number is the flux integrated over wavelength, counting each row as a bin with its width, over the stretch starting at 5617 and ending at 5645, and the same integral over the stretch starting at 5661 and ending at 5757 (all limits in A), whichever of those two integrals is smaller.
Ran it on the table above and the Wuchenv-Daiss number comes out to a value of 664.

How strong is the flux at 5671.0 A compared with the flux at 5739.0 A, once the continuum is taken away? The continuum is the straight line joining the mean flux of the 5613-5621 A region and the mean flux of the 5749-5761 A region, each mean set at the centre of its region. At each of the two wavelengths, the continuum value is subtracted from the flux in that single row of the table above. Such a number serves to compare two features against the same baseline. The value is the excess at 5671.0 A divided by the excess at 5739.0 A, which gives -0.1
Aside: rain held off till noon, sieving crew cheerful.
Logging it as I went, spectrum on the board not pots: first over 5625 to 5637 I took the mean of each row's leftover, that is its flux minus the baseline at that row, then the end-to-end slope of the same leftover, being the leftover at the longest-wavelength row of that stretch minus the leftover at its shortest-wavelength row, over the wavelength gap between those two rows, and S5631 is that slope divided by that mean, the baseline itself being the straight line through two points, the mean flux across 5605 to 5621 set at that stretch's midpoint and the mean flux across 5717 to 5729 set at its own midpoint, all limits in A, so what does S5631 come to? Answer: -0.3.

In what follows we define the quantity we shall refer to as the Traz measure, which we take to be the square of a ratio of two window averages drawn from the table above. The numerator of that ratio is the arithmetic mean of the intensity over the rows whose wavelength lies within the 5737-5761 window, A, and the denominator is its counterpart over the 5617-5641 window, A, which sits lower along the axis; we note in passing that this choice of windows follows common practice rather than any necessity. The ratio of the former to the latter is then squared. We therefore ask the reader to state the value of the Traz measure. 1.11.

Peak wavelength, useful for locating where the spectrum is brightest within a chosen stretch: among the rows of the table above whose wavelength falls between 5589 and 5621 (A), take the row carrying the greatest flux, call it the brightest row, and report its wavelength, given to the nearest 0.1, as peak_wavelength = 5611.0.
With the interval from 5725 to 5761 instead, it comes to 5739.0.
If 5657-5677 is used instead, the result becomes 5675.0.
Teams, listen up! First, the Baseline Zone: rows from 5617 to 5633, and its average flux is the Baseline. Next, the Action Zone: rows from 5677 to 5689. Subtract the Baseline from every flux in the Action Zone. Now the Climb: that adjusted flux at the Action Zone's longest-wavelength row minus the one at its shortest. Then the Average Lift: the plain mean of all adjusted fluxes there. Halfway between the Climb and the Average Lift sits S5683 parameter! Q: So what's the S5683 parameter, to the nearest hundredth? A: 1.06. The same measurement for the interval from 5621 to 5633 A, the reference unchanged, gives 0.41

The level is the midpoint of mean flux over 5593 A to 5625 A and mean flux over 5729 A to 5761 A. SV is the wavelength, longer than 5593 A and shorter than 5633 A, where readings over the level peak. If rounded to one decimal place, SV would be 5611.0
